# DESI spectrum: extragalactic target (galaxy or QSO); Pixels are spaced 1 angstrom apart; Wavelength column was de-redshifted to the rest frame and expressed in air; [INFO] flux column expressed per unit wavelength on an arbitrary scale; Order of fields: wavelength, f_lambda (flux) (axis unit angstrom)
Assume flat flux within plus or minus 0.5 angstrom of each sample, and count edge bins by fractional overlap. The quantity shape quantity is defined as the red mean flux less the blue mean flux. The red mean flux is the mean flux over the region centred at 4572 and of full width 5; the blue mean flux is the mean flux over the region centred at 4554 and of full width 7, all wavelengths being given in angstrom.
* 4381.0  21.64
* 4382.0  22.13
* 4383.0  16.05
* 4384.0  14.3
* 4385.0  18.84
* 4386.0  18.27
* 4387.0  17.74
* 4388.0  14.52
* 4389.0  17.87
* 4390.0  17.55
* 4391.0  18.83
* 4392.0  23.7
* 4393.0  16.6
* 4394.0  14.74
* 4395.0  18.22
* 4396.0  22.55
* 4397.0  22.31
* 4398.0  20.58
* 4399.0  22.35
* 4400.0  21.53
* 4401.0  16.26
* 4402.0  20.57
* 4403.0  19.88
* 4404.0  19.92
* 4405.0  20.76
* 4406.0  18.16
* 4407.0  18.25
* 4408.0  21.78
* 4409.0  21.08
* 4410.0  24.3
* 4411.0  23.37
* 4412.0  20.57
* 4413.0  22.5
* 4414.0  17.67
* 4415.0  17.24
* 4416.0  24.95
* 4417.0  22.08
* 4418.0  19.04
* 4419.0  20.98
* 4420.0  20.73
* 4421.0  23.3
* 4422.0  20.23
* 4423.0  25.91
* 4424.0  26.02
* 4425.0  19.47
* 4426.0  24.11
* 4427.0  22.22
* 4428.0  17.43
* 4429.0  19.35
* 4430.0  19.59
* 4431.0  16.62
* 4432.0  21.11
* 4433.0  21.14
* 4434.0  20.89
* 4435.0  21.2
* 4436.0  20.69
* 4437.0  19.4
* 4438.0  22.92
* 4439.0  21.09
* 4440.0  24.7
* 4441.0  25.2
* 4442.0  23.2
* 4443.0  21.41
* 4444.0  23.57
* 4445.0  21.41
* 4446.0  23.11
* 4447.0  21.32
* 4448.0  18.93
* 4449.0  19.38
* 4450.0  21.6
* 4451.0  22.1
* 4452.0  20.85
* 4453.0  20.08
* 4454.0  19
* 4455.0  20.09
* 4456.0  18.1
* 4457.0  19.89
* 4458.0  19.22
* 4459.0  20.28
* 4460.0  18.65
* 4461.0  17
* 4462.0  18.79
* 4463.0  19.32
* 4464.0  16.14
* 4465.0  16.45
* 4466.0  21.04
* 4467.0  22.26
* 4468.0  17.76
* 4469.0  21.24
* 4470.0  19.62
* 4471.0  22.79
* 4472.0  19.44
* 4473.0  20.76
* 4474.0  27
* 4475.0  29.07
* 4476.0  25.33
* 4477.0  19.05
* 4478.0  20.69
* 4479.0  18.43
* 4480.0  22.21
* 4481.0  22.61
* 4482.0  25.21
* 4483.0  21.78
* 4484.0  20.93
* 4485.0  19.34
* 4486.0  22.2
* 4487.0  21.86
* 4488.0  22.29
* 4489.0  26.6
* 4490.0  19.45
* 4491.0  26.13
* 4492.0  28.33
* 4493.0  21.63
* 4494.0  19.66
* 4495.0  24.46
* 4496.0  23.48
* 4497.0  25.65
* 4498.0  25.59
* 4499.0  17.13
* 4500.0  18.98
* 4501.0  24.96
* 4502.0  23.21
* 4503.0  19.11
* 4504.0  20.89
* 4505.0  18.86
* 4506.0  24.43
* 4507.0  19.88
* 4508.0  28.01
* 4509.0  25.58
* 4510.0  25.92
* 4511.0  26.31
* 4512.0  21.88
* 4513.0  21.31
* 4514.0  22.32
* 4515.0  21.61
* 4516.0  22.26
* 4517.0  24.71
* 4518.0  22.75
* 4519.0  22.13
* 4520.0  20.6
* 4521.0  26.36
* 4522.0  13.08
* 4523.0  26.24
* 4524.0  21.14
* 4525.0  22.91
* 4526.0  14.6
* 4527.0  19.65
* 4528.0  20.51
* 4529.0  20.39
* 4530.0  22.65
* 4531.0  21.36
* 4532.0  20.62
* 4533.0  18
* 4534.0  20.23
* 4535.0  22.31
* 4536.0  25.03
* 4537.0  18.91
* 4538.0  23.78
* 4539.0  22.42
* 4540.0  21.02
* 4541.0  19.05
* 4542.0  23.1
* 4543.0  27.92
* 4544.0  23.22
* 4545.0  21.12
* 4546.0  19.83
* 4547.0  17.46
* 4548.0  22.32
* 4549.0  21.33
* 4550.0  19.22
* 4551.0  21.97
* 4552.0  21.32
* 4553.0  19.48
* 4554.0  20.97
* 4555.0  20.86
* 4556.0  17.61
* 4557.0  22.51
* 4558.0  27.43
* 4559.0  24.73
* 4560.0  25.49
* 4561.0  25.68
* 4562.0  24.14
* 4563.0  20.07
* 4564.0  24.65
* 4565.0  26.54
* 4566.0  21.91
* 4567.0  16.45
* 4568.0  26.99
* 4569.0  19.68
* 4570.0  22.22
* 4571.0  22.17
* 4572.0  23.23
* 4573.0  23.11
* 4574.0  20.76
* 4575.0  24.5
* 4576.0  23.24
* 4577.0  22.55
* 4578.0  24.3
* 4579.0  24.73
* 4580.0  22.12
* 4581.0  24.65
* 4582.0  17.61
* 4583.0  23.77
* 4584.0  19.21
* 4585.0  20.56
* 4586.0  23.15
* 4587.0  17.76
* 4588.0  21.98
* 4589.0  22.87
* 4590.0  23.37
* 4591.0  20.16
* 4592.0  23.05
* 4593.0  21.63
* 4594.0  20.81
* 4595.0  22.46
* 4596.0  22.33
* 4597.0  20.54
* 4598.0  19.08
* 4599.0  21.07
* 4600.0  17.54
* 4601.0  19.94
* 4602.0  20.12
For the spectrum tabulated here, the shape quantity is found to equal 1.6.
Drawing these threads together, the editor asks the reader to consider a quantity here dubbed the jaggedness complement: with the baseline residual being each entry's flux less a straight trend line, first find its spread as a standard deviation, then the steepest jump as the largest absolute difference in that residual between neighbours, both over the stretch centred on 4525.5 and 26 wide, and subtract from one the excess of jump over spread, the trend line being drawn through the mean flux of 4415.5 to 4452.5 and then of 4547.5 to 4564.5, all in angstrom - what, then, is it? -9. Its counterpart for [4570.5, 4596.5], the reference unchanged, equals -4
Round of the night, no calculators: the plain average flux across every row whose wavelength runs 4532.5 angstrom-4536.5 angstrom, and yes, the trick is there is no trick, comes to 21.4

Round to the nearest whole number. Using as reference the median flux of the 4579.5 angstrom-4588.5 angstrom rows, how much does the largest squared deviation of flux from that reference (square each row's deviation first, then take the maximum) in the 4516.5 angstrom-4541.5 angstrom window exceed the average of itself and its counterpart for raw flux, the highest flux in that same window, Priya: 26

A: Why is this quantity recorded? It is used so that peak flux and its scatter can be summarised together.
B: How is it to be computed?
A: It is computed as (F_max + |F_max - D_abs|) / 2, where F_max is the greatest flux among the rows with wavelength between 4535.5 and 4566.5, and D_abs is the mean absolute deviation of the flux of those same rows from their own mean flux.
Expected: 27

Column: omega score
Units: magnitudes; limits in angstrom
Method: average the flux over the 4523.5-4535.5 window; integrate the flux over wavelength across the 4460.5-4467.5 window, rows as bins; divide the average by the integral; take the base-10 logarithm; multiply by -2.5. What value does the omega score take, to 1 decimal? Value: 2.0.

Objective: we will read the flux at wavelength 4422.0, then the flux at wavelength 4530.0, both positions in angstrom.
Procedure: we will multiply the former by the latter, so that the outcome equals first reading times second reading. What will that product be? 458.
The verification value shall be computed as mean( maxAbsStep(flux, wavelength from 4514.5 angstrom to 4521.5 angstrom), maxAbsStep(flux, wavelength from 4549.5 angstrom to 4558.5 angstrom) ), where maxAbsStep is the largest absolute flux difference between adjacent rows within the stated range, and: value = 5.3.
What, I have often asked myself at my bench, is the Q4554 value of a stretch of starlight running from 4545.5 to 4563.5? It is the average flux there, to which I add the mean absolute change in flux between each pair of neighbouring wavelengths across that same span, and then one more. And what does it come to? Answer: 25.1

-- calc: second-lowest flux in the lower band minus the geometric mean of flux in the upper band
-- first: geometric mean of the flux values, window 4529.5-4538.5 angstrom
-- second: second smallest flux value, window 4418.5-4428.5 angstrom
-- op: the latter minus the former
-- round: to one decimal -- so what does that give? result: -1.9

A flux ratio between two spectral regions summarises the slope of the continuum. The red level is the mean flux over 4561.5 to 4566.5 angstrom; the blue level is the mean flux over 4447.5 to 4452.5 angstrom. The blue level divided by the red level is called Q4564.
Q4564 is 0.88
